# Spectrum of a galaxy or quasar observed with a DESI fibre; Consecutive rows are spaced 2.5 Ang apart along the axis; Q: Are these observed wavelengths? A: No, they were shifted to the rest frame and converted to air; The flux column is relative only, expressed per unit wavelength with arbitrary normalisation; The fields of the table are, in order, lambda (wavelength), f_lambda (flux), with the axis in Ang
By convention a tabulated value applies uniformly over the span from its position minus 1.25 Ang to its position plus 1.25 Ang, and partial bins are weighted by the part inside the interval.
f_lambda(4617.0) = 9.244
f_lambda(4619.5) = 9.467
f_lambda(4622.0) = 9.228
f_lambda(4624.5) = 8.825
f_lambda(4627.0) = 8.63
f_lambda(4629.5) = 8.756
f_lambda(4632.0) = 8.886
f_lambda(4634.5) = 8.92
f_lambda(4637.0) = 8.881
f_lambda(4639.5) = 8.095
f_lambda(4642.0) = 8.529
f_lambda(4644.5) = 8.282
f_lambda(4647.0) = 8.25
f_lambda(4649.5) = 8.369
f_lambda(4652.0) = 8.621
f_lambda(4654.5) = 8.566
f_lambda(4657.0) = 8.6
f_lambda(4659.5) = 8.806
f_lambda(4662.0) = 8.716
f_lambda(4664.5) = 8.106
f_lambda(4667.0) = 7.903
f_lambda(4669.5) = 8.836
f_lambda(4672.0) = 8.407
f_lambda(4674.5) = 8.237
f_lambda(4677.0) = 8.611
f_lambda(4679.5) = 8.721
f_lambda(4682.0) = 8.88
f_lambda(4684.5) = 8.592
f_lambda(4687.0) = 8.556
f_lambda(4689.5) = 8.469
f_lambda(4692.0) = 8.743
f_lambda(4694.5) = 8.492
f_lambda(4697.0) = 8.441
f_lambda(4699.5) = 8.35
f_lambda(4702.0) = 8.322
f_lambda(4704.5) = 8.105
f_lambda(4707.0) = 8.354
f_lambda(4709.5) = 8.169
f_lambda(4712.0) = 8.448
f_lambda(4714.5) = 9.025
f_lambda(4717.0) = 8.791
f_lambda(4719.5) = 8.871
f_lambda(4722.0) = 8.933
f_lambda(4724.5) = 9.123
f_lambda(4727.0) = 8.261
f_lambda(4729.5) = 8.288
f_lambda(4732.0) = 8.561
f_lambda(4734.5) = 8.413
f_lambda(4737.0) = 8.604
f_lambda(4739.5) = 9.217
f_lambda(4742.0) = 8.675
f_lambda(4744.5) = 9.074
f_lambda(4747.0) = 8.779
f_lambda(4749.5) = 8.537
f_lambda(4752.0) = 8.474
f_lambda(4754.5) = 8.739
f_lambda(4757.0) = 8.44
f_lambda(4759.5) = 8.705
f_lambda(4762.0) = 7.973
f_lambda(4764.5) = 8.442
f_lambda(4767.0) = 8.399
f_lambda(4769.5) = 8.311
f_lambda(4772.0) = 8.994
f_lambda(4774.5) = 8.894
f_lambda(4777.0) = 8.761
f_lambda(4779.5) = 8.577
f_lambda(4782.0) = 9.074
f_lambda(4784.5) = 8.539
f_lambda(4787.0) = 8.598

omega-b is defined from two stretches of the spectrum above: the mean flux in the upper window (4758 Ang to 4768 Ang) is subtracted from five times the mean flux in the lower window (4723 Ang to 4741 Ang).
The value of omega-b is 34.8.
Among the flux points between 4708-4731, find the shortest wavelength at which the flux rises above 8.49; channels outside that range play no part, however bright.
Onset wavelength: 4714.5 Ang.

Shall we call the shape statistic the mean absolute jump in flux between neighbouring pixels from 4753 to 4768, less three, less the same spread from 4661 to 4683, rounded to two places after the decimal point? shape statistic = -3.01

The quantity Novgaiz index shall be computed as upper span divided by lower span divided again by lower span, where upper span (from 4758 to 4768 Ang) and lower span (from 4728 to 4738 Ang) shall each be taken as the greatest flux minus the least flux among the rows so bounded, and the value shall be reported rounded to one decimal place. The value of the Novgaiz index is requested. 7.3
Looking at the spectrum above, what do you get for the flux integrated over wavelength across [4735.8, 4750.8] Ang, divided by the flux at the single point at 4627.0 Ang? 15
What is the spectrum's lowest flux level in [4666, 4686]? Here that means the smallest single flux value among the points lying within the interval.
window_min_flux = 7.903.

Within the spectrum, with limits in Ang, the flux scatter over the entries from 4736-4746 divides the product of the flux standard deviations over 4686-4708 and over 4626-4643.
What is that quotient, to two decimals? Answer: 0.17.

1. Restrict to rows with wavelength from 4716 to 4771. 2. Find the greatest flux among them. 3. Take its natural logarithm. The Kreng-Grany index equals 2.22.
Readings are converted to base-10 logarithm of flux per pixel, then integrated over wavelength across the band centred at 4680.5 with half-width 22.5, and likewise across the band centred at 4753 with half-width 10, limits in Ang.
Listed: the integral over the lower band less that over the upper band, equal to 23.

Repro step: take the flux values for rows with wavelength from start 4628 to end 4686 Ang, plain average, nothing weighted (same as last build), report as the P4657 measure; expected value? 8.55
